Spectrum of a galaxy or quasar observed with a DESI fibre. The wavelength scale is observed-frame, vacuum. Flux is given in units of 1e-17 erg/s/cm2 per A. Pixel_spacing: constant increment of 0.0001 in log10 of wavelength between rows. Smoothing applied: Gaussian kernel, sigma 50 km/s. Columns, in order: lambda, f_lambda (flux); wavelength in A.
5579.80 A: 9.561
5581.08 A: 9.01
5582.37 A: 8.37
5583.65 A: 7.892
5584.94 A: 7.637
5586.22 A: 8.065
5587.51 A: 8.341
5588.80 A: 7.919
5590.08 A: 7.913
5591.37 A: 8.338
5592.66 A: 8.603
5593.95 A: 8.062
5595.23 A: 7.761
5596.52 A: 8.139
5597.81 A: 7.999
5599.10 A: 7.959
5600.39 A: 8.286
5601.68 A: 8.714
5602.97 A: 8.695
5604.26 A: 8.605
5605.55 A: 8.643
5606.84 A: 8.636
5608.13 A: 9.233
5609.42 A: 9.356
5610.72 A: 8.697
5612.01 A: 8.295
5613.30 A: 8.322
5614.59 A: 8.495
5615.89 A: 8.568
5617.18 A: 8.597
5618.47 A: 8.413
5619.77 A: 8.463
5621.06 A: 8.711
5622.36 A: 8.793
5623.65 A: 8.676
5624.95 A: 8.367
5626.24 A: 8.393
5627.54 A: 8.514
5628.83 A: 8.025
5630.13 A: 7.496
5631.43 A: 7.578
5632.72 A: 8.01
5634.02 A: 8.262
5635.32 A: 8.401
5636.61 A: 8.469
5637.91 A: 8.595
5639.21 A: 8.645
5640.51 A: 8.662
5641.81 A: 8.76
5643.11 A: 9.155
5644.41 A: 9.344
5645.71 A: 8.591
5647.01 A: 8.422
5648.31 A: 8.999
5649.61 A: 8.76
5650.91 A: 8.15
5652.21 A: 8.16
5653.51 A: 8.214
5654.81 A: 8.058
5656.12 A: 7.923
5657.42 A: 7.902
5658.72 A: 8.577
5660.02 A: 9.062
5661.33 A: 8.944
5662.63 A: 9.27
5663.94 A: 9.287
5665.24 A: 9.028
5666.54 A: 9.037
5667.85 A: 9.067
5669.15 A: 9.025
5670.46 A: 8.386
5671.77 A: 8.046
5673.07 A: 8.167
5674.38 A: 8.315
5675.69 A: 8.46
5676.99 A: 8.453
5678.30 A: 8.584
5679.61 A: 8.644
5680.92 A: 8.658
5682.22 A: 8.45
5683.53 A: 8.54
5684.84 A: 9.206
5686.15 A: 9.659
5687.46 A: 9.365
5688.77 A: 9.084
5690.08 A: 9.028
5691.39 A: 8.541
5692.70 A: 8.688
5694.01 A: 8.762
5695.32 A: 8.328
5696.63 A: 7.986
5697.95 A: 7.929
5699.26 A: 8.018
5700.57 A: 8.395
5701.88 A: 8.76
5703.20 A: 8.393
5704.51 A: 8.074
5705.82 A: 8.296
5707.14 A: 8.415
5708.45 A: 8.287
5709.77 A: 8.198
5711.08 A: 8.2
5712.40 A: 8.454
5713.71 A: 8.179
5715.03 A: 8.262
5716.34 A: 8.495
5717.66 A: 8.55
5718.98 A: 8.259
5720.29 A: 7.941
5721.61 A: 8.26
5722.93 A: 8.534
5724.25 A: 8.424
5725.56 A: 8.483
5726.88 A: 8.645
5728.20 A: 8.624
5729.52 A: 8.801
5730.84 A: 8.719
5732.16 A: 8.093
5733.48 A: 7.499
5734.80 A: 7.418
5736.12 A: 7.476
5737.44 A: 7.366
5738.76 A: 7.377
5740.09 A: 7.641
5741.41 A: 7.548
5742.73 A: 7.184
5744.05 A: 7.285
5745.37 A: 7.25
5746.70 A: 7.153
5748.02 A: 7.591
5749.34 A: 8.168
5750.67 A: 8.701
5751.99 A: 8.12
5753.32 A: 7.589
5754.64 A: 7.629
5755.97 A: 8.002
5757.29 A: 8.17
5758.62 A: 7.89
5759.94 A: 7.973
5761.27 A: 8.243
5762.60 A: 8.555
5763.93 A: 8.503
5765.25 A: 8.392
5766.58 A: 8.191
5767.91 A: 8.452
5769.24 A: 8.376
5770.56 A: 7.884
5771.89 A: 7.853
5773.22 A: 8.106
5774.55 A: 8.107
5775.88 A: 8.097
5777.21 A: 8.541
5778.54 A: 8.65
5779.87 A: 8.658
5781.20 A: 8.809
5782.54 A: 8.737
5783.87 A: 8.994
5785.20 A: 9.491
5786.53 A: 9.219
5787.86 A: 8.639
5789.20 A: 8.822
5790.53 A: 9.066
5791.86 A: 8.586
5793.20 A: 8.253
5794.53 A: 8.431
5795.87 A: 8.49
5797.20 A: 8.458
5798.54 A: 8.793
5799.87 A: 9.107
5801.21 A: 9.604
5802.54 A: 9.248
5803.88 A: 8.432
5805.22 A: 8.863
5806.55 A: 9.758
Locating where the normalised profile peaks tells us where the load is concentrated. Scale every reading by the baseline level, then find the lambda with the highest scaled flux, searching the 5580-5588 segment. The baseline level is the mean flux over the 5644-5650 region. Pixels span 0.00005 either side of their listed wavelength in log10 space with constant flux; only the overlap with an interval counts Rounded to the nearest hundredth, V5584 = 5581.08 A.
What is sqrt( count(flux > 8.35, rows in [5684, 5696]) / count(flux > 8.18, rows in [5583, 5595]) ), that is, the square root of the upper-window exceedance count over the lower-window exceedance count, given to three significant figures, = 1.63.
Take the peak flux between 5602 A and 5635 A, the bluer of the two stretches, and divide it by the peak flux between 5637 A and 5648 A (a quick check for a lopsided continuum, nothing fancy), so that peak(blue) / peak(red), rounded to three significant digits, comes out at 1.00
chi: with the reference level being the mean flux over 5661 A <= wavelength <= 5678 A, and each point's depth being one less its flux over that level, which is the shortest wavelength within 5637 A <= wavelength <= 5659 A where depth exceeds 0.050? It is 5650.91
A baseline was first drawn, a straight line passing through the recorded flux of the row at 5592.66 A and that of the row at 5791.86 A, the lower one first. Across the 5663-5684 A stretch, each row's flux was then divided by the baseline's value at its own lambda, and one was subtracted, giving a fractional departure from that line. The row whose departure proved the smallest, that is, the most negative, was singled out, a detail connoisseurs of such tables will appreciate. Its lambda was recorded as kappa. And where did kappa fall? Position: 5671.77 A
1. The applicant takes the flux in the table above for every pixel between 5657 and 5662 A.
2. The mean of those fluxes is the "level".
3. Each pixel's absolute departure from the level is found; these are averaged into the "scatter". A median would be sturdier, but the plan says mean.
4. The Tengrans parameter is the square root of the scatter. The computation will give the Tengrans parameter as 0.62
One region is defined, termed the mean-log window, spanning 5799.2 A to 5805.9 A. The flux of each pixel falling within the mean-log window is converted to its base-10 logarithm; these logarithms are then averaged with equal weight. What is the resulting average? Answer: 0.96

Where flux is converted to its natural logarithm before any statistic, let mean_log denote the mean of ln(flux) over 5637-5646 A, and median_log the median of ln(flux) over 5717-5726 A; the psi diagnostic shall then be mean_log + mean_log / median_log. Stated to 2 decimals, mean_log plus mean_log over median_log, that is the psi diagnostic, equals 3.20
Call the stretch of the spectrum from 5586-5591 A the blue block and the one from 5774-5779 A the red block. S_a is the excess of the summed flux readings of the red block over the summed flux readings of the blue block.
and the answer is 1.2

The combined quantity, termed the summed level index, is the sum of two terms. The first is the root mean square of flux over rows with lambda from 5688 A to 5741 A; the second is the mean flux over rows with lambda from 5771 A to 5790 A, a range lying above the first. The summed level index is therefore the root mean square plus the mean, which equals 16.9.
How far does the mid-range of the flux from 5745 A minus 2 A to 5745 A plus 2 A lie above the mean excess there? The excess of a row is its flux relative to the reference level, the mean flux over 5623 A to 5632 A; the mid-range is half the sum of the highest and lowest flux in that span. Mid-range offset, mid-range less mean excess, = 8.14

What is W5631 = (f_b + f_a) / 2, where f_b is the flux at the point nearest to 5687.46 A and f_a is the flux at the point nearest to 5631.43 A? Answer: 8.5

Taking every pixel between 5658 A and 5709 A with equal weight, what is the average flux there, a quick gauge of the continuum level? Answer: 8.65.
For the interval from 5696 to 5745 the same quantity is 8.12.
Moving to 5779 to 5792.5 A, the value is 8.90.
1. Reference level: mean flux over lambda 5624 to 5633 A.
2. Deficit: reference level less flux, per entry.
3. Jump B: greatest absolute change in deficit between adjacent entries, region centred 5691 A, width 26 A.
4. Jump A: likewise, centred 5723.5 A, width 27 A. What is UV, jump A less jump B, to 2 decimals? -0.04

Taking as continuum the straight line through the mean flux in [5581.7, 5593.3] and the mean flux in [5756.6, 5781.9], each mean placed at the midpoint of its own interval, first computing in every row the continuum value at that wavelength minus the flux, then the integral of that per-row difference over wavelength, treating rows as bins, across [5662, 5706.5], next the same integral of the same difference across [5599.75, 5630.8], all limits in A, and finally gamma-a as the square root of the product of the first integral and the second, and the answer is 15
